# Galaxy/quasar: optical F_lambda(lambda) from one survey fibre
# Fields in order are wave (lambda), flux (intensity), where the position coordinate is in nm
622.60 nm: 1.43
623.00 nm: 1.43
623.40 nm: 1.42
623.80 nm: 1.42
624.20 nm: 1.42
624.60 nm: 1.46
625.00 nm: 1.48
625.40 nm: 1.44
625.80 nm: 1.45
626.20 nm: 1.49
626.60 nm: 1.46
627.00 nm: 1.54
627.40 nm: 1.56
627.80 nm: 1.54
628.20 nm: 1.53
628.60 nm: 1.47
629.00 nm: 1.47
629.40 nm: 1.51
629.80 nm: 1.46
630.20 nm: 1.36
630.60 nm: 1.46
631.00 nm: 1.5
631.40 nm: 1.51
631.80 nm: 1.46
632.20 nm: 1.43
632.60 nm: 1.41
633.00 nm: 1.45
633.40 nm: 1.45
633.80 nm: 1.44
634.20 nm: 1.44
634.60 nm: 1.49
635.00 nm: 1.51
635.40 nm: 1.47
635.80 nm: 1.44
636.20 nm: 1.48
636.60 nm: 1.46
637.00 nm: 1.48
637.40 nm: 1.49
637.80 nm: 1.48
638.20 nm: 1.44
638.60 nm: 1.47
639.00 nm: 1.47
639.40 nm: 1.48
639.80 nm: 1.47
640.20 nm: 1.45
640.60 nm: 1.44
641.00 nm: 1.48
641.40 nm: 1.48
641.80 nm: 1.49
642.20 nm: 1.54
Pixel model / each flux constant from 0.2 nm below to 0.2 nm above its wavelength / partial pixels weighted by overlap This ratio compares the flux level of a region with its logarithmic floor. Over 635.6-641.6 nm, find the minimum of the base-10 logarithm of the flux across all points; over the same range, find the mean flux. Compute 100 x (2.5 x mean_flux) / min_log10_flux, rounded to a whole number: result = 2316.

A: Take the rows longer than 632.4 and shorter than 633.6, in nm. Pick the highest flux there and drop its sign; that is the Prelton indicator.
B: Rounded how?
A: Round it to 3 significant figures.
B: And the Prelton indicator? 1.45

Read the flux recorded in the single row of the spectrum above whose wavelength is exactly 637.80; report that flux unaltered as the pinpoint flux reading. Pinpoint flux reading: 1.48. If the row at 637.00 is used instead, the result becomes 1.48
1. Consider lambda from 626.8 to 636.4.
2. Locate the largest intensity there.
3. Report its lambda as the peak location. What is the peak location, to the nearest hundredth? 627.40 nm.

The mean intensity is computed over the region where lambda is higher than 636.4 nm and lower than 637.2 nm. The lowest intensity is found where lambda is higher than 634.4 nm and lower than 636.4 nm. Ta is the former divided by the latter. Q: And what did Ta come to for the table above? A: 1.02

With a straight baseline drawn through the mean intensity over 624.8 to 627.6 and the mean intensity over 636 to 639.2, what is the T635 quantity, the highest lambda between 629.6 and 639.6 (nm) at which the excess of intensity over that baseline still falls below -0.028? 638.20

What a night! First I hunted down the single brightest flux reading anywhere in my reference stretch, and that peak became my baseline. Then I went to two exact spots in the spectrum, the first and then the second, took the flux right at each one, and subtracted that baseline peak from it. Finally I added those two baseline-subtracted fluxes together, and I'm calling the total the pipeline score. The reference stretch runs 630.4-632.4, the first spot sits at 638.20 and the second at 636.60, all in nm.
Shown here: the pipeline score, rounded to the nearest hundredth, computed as -0.12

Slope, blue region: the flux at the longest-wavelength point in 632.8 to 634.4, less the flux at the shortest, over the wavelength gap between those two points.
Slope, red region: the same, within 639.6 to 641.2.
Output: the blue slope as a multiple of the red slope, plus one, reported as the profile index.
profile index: 0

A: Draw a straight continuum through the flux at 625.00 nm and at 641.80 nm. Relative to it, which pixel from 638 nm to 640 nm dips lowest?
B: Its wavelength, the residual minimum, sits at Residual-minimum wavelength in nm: 638.20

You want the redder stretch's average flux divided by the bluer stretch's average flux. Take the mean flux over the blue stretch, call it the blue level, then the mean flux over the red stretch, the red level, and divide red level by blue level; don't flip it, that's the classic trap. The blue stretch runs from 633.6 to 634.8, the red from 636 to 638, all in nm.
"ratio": 1.01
